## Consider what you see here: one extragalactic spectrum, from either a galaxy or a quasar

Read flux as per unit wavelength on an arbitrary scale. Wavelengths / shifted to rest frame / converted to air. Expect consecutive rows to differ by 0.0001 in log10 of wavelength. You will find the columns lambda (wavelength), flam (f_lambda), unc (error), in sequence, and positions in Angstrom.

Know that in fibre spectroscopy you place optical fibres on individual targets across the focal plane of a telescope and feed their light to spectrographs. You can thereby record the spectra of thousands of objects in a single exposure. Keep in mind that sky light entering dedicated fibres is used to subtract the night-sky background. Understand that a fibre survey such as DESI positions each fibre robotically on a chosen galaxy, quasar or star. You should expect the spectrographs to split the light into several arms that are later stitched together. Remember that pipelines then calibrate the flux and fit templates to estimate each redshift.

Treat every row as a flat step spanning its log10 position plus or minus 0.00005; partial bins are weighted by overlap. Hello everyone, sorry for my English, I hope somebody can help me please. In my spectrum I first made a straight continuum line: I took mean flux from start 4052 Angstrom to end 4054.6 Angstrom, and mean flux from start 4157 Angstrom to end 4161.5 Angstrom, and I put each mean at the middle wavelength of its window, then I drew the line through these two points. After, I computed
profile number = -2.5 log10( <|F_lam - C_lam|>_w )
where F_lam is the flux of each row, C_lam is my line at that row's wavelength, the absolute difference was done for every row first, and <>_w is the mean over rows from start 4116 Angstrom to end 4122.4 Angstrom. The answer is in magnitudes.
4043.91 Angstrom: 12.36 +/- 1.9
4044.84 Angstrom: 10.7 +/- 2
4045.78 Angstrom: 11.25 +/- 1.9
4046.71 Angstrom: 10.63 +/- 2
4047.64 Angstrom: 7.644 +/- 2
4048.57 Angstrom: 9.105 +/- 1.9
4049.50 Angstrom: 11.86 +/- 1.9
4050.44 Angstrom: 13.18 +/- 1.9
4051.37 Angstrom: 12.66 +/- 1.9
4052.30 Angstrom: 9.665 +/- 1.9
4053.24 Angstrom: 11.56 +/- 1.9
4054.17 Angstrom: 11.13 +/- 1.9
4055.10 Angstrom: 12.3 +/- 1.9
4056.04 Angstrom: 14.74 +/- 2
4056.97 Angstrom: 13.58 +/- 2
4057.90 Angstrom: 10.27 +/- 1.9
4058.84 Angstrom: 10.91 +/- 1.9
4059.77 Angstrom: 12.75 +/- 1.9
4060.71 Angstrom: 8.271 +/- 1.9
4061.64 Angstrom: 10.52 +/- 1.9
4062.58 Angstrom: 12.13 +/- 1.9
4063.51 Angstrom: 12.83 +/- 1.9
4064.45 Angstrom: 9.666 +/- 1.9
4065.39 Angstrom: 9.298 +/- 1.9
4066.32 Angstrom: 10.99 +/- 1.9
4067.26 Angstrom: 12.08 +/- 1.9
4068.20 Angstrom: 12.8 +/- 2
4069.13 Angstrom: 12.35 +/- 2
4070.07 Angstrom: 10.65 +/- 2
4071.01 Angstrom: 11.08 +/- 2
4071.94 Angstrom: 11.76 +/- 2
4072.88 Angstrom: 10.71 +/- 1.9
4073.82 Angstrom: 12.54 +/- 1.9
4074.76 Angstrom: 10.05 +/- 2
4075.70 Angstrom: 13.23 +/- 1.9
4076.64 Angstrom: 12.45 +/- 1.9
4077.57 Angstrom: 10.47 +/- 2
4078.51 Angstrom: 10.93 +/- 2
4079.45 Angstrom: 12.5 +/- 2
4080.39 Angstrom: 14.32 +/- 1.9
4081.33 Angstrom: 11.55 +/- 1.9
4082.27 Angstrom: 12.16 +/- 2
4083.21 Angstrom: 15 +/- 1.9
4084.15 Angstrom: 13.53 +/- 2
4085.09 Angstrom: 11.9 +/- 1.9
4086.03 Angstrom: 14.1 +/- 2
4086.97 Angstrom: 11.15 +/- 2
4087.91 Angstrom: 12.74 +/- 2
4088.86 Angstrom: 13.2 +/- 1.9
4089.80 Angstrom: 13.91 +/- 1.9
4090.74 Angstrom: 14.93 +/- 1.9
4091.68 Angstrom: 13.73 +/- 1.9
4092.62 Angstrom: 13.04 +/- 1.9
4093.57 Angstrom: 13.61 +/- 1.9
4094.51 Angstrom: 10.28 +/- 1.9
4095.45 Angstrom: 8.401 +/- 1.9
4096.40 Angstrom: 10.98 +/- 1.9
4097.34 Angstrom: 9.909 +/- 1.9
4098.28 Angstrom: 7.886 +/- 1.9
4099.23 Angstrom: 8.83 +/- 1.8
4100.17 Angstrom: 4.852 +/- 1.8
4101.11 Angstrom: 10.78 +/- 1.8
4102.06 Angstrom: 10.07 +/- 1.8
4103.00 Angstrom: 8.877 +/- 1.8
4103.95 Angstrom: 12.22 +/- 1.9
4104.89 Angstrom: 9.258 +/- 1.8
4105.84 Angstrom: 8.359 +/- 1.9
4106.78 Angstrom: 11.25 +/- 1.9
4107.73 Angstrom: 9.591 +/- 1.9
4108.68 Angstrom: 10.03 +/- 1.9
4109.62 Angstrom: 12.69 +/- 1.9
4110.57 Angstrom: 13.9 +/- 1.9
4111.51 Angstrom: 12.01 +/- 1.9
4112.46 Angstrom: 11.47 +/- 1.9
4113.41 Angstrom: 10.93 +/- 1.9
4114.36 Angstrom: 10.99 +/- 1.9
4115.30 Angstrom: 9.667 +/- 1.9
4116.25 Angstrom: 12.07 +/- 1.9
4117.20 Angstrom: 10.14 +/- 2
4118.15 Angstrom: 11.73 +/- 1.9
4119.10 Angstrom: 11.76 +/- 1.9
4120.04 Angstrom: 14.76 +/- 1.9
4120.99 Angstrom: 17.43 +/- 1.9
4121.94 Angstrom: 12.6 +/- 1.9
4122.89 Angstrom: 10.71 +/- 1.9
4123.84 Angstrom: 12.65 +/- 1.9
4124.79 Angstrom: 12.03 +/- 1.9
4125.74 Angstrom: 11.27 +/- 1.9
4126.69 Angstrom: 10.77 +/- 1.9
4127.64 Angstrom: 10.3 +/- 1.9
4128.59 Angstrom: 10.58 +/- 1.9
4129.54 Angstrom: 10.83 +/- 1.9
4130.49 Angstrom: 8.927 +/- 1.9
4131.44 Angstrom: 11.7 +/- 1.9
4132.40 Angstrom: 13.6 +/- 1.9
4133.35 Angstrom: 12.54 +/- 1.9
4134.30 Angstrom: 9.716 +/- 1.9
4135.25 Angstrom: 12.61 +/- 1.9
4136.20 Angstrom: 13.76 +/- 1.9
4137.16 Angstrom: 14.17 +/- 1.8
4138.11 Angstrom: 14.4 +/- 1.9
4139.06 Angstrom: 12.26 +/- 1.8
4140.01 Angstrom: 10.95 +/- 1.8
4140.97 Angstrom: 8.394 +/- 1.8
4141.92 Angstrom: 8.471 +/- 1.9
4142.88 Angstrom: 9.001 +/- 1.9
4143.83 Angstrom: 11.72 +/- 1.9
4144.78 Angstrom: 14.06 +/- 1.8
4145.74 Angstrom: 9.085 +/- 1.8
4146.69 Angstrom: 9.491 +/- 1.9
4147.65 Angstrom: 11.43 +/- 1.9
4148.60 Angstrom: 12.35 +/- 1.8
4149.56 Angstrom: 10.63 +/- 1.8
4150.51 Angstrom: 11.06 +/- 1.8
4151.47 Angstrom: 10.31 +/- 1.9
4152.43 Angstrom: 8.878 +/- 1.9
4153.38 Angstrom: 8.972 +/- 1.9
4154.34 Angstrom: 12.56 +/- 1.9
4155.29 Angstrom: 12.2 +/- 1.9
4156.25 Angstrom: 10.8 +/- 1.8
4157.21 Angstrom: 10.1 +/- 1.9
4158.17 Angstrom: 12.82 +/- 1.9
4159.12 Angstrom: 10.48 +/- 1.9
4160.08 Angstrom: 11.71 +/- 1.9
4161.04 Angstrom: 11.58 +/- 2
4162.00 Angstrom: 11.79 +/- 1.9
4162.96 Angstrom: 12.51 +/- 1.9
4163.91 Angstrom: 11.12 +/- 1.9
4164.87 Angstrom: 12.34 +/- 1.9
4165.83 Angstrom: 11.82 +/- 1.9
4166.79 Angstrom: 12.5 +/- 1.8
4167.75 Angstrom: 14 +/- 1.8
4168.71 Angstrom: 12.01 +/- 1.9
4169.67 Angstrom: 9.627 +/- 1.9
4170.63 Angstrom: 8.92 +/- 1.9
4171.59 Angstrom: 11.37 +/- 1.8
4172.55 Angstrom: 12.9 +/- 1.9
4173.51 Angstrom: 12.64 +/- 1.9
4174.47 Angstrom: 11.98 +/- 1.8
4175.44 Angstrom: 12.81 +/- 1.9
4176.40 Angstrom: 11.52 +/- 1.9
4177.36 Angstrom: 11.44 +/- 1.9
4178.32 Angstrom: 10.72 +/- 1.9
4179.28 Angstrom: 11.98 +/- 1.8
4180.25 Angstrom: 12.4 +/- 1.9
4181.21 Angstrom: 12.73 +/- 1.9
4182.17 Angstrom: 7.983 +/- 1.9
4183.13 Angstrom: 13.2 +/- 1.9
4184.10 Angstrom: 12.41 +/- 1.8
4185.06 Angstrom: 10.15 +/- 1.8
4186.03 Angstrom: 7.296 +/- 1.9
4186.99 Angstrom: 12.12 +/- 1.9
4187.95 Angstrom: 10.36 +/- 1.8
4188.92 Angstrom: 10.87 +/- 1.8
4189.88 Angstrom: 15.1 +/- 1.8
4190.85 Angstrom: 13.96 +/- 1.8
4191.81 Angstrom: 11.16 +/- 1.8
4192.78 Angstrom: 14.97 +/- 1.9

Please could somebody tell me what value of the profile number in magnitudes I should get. -0.79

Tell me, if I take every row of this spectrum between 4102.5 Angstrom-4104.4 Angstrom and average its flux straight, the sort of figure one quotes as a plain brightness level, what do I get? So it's 10.5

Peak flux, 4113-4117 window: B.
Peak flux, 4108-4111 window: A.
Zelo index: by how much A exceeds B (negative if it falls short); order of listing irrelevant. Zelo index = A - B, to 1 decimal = 1.8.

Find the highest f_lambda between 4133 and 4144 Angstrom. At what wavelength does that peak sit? 4138.11 Angstrom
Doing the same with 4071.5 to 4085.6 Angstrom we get 4083.21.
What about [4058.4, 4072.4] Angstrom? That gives 4063.51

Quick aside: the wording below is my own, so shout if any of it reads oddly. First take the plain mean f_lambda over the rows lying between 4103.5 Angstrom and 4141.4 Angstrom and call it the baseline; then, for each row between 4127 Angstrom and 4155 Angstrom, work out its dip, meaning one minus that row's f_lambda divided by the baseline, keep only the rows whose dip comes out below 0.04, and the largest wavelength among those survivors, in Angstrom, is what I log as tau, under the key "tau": 4154.34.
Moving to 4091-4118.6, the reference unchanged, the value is 4118.15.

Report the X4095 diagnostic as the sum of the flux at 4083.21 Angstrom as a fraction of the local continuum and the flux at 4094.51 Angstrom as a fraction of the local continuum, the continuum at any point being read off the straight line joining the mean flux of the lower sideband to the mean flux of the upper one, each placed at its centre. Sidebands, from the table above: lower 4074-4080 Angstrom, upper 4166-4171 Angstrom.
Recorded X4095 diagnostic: 2.2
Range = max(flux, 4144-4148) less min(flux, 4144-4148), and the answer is 5.0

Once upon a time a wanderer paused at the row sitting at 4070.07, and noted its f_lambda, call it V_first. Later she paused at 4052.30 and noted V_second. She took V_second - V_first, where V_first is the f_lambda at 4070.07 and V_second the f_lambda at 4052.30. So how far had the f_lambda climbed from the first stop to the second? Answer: -1.0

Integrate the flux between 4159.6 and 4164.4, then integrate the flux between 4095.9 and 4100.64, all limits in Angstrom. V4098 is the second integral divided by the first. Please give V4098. 0.71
